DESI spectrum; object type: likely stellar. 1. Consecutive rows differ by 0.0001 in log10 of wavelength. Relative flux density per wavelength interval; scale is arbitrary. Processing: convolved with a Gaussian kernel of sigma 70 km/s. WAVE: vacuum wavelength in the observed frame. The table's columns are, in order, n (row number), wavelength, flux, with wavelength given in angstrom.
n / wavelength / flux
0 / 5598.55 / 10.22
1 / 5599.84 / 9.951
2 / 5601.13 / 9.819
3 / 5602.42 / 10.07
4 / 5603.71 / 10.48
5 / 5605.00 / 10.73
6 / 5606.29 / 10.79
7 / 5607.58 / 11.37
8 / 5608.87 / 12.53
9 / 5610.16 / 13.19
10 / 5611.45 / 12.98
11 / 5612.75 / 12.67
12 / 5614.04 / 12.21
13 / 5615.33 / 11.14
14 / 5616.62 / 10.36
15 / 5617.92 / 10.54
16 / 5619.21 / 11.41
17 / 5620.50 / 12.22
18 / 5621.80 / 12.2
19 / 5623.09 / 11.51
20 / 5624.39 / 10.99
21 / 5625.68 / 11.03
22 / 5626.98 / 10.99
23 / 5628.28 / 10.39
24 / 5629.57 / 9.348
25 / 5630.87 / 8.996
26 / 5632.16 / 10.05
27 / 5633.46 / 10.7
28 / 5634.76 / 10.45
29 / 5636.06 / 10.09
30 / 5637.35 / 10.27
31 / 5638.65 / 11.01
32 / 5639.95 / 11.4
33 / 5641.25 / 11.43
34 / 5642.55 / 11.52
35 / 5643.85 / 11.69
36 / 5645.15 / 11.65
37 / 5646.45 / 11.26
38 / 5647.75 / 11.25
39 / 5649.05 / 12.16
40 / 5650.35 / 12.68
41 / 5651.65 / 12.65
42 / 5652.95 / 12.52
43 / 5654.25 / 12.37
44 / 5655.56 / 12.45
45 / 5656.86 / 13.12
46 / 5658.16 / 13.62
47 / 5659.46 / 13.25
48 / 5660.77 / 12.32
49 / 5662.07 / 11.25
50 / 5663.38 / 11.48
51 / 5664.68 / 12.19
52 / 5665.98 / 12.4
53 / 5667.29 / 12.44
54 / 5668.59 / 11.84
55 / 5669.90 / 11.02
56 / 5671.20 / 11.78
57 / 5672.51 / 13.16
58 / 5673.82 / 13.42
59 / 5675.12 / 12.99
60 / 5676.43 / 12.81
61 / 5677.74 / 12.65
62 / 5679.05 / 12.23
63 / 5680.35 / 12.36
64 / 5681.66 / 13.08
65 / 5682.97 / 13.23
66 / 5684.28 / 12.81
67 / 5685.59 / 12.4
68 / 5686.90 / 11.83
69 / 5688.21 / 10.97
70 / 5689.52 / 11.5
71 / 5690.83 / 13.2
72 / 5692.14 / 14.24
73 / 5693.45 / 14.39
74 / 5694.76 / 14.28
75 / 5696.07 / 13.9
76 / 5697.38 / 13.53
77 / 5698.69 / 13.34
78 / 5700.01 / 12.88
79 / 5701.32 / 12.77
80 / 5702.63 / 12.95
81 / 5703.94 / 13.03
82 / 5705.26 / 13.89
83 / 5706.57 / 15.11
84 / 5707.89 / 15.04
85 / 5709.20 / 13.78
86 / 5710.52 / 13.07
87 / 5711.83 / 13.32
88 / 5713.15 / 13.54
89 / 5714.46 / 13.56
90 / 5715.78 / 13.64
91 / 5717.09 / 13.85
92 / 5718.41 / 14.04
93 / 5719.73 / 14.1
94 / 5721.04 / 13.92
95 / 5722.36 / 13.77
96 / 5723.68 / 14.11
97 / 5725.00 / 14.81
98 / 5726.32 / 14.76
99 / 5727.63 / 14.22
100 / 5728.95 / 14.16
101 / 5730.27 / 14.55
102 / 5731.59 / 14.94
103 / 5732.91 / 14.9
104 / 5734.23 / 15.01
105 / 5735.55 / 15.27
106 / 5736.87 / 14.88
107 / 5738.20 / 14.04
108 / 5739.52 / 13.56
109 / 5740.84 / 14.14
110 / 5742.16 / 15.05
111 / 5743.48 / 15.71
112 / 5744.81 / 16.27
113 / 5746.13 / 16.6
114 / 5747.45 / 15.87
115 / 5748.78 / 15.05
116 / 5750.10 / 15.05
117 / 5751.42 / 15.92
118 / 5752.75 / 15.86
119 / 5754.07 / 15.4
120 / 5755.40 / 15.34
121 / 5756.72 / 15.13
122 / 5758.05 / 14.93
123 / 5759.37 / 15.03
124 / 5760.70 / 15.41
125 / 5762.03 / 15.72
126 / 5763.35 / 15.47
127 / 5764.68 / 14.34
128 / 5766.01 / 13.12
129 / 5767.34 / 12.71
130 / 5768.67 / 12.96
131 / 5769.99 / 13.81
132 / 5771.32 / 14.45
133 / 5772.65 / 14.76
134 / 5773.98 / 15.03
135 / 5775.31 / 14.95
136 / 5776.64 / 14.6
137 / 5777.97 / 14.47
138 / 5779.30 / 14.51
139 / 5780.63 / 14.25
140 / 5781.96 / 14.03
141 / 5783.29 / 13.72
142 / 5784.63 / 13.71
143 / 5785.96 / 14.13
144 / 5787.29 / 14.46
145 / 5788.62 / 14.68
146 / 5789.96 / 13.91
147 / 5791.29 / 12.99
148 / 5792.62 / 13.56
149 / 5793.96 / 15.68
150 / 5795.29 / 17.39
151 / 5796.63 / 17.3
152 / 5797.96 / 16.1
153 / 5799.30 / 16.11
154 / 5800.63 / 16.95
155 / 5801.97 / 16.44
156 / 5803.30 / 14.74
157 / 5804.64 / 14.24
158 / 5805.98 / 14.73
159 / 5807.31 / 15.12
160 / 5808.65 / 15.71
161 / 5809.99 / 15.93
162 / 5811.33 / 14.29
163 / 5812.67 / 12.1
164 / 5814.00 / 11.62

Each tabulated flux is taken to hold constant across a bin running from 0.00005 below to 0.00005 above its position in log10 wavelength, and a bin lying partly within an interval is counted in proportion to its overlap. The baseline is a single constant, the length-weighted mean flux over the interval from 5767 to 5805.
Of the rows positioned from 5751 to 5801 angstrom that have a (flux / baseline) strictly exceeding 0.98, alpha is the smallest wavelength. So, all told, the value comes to 5751.42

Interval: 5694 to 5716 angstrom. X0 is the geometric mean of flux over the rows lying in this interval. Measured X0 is 13.6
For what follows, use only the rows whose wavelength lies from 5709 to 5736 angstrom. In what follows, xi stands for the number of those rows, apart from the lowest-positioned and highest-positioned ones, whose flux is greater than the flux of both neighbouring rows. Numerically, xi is 3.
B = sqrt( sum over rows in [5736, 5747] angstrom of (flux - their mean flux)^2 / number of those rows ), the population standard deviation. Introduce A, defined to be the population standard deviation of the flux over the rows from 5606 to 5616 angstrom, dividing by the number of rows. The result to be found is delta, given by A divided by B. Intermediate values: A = 0.84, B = 1.0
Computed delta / 0.8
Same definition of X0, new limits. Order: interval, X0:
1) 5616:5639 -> 10.7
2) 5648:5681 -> 12.4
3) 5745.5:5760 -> 15.5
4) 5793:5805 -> 16.1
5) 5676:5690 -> 12.3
